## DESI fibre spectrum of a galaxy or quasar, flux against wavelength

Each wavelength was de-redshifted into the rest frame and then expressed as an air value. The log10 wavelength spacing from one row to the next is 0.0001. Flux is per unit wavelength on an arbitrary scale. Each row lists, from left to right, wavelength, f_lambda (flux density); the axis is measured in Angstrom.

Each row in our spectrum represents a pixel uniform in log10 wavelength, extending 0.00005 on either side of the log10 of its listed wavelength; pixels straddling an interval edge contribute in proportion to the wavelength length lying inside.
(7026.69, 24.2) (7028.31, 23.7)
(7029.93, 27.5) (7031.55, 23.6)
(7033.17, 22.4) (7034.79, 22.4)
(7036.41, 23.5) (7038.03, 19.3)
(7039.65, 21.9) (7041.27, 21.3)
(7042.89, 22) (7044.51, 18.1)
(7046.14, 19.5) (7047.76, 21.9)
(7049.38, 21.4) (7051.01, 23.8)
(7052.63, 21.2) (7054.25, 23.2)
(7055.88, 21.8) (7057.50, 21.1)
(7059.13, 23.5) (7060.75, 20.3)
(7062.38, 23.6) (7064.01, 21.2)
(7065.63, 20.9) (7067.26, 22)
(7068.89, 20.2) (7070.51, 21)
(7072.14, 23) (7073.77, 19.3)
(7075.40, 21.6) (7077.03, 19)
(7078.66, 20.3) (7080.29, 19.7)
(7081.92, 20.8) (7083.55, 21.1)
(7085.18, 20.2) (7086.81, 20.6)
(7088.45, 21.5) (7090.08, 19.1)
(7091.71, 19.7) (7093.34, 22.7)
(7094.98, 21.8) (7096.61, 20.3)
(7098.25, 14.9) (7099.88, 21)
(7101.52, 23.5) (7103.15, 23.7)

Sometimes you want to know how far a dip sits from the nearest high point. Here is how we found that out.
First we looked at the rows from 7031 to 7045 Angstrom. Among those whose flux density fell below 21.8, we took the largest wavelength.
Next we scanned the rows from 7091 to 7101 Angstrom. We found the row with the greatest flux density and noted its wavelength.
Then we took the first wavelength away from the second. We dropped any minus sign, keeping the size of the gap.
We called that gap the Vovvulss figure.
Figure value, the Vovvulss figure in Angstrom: 48.8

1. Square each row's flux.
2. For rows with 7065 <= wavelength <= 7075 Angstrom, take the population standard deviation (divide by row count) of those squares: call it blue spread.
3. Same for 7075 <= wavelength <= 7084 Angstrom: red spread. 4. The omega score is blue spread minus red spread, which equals 15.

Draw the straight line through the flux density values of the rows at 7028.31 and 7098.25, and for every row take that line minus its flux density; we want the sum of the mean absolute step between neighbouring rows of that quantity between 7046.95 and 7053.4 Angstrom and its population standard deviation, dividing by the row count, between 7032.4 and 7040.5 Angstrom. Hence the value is 3.1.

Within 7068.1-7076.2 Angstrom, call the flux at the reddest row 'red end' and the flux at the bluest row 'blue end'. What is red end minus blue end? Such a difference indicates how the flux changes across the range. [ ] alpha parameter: 1.4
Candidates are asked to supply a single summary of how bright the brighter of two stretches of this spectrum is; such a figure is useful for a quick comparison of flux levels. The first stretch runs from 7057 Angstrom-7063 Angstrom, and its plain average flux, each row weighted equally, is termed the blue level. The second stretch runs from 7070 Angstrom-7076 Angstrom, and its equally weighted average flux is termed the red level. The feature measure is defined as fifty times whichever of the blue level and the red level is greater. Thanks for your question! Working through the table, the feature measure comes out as 1106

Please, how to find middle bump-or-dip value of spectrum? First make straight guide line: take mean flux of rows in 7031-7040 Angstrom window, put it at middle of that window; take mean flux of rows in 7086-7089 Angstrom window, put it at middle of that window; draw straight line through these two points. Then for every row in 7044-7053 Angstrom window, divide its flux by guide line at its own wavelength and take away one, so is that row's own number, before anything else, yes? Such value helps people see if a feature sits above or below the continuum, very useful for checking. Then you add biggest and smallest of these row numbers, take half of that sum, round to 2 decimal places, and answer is -0.04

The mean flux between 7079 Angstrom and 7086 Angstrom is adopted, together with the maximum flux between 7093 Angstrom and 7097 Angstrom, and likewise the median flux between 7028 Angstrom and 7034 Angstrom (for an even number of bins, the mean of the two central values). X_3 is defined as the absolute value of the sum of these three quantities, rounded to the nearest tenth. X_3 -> 66.8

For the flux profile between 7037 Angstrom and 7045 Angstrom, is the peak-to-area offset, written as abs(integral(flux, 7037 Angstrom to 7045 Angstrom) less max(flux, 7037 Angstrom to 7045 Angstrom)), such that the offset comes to 144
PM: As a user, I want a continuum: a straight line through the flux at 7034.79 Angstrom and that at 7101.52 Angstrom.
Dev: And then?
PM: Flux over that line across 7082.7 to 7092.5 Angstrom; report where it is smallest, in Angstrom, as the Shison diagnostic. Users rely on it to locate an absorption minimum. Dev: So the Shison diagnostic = 7090.08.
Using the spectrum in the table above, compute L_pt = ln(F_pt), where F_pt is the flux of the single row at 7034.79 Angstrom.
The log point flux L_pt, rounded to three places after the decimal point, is 3.109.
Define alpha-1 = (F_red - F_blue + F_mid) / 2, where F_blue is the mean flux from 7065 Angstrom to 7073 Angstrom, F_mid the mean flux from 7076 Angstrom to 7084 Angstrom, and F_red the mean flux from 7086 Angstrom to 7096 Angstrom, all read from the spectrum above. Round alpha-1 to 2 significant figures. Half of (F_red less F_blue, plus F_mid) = 9.8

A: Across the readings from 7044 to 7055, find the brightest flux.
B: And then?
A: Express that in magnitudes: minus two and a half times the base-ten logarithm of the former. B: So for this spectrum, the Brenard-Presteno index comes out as -3.44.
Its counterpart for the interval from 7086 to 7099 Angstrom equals -3.39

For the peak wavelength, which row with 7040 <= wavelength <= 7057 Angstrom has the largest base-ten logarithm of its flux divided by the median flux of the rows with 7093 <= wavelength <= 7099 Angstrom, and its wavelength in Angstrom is 7051.01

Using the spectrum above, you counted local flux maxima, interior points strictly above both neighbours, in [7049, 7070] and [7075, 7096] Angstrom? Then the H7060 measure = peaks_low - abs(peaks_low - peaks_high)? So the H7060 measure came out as 4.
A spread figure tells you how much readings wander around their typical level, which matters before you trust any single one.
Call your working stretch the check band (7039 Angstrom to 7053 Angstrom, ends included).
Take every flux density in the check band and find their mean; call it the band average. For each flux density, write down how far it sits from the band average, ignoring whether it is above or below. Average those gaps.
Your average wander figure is 1.1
